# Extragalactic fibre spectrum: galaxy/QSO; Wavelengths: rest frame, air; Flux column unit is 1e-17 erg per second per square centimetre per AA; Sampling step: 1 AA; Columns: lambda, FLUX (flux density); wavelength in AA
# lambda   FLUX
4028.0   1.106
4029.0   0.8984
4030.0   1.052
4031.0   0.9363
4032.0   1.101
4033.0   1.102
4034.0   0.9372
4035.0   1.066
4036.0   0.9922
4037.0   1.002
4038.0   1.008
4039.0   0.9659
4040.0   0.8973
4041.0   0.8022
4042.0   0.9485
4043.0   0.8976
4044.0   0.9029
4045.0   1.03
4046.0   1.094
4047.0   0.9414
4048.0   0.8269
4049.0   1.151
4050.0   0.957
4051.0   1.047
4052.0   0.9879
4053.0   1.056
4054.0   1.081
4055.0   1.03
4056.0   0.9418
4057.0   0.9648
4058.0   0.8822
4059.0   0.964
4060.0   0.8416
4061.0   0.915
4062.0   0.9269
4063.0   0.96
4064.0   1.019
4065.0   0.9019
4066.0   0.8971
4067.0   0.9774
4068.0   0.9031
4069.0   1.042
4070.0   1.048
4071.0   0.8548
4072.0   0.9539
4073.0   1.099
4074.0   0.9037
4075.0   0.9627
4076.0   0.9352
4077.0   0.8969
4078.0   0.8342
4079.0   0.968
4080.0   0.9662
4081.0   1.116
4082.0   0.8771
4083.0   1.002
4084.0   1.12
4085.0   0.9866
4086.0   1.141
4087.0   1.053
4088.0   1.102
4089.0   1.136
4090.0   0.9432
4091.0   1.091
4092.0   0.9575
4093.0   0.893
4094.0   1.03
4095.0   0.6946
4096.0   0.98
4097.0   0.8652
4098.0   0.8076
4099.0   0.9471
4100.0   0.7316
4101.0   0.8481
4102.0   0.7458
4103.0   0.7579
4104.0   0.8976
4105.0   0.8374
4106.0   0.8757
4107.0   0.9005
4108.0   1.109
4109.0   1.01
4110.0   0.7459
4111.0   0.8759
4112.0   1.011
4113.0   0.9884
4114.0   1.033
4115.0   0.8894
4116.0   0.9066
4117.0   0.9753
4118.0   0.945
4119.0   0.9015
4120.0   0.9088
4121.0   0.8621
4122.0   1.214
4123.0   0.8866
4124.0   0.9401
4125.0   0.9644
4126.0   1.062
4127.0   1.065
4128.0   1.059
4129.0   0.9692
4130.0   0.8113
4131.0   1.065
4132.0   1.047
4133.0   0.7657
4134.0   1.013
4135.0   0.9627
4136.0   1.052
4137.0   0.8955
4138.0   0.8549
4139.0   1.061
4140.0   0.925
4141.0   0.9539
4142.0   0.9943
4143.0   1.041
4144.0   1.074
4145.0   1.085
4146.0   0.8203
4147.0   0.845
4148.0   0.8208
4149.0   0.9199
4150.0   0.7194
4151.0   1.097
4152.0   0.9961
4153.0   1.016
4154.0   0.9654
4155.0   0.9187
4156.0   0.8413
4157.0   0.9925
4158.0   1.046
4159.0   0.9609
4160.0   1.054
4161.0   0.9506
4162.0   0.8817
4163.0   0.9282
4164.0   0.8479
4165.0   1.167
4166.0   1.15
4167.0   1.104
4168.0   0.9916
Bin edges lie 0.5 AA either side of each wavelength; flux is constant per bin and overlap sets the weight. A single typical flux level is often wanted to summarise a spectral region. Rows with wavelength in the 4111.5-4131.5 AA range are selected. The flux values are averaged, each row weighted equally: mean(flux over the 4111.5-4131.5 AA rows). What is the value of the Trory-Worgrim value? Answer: 0.973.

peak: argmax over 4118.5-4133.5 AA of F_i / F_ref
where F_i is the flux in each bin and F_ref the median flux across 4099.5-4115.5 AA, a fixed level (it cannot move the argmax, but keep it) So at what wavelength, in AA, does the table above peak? 4122.0 AA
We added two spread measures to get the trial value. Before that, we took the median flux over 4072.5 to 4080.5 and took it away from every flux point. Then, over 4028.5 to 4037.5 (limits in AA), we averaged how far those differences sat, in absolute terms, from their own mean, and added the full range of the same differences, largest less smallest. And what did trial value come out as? 0.27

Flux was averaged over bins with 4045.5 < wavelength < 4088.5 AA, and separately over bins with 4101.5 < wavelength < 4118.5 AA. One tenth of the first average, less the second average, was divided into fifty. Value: -61.4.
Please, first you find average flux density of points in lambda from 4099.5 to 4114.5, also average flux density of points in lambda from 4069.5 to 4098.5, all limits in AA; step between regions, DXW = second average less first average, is 0.08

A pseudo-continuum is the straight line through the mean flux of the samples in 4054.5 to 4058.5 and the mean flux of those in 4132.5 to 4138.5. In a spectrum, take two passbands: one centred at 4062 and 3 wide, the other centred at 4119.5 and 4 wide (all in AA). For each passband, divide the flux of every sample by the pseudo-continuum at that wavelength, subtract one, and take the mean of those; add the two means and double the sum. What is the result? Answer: -0.09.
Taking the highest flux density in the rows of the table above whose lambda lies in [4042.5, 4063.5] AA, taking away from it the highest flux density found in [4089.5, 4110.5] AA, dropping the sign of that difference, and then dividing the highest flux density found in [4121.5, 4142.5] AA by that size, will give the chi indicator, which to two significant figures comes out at 29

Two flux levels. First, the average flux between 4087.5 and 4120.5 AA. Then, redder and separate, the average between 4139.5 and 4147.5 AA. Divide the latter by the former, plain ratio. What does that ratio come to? 1.05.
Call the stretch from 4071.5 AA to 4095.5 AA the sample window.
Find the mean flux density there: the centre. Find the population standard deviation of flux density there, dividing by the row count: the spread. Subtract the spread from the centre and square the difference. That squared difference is 0.77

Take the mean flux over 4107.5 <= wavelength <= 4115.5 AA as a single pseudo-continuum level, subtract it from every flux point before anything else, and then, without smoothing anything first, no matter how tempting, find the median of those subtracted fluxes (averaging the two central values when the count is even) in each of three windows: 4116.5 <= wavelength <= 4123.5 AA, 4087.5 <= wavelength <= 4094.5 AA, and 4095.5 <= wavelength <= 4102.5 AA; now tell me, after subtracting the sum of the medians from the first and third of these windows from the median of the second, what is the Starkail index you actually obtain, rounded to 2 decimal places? 0.23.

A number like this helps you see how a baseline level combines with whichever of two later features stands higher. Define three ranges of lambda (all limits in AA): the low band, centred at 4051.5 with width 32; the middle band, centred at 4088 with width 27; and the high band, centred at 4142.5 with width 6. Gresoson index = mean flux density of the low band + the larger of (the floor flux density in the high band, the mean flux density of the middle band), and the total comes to 1.92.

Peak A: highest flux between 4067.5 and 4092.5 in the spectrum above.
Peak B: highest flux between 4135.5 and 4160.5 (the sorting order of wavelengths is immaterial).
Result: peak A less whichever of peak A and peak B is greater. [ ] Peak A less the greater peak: 0.00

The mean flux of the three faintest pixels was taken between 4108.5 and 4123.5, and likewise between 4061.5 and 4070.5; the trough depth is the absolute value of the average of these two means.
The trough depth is 0.864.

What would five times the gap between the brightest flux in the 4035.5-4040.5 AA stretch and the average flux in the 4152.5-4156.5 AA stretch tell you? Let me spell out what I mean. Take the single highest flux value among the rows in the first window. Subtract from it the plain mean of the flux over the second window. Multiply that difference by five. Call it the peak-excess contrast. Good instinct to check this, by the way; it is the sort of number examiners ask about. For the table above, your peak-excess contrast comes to 0.36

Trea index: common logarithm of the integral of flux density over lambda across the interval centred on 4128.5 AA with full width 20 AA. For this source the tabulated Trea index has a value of 1.29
